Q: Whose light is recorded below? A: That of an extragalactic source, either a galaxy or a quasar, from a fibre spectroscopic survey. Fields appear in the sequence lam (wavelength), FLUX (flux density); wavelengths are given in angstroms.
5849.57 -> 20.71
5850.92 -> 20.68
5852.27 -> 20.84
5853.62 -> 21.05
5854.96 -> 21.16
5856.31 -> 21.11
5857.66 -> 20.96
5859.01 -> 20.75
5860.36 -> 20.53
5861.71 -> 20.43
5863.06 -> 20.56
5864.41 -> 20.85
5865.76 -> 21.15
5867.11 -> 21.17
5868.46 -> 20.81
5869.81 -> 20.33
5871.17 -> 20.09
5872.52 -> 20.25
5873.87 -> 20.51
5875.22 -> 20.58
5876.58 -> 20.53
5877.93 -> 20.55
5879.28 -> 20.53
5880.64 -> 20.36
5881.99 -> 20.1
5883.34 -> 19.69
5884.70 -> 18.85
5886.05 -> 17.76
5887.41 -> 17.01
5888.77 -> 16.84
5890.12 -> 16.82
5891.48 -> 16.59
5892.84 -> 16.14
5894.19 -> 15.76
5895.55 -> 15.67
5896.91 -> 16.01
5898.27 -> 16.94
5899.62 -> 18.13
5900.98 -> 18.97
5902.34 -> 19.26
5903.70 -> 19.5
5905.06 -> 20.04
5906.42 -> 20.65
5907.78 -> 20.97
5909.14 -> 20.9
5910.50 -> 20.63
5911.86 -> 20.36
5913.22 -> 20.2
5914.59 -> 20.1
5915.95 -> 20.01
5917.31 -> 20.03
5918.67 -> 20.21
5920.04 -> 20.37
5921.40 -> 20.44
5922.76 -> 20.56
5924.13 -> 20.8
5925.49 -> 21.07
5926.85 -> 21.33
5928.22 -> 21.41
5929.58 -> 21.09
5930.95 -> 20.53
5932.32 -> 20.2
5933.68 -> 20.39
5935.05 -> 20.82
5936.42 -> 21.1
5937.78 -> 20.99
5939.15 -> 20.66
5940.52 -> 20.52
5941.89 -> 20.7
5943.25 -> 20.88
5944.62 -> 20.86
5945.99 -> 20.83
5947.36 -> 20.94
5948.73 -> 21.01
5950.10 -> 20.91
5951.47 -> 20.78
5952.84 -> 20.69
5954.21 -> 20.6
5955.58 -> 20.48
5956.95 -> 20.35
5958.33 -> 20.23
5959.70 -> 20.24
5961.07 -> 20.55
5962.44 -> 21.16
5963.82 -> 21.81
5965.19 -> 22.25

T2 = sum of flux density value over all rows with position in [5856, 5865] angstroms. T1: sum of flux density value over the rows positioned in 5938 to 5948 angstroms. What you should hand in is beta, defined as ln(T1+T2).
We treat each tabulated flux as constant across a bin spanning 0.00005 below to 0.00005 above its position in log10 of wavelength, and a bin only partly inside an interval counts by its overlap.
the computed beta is 5.67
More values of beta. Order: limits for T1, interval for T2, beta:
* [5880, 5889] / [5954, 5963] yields 5.61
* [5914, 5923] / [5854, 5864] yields 5.66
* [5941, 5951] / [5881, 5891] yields 5.61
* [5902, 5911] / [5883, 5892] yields 5.58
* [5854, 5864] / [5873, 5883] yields 5.67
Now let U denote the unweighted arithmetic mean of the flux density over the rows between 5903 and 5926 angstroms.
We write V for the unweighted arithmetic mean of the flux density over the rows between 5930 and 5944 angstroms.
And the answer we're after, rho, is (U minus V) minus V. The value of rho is -21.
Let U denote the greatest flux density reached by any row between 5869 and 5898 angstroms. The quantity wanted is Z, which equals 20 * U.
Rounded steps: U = 20.58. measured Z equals 412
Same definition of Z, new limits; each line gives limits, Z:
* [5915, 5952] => 428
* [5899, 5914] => 419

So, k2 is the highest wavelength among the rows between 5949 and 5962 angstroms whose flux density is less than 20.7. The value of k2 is 5961.07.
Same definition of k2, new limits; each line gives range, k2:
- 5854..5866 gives 5863.06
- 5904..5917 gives 5915.95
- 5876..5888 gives 5887.41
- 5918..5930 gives 5922.76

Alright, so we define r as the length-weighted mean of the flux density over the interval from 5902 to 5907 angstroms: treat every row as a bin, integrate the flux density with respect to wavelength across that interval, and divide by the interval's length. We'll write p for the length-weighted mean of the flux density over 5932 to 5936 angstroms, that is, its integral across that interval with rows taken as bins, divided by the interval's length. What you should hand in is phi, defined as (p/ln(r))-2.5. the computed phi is 4.37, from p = 20.5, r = 19.9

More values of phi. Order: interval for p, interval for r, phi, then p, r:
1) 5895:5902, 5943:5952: 3.19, 17.3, 20.9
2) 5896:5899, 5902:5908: 2.99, 16.5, 20.1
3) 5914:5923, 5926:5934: 4.17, 20.2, 20.9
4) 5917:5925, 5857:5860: 4.23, 20.4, 20.8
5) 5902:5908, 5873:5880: 4.14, 20.1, 20.5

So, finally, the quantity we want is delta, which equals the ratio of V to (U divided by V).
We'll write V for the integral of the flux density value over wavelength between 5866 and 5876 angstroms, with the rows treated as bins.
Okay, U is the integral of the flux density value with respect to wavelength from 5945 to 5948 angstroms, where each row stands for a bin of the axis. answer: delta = 675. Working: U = 63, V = 206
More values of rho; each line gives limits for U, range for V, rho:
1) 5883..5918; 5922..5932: -23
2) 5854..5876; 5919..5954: -21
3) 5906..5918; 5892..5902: -13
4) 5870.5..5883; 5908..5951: -21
